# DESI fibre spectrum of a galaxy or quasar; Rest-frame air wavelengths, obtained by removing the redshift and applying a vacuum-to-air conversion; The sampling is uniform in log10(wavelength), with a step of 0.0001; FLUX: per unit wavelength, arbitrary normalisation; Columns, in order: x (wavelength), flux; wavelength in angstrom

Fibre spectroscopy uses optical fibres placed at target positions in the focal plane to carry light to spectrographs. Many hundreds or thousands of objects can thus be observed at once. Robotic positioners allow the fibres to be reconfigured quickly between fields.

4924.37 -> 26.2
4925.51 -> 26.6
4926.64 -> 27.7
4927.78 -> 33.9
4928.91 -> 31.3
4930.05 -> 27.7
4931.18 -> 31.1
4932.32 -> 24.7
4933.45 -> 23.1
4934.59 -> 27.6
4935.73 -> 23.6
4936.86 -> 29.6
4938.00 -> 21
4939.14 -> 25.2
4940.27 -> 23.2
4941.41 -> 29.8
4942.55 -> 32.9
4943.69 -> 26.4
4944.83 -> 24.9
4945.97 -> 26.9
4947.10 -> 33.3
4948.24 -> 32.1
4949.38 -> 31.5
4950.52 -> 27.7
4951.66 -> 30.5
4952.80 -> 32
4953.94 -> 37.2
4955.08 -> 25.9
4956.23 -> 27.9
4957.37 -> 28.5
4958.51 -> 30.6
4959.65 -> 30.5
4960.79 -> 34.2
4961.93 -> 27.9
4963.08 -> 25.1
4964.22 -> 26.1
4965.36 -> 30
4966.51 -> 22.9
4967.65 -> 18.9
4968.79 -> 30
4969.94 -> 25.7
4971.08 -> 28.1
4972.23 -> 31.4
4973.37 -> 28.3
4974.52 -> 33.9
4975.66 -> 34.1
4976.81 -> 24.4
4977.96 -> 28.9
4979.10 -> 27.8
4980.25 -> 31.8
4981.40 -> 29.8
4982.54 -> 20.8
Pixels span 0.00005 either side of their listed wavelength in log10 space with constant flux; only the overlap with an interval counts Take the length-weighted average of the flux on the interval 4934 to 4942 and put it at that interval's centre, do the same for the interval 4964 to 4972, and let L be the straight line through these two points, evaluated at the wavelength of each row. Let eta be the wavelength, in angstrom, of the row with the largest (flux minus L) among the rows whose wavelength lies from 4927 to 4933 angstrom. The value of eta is 4927.78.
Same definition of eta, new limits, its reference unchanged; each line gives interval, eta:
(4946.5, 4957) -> 4953.94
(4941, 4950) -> 4947.10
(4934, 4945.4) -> 4942.55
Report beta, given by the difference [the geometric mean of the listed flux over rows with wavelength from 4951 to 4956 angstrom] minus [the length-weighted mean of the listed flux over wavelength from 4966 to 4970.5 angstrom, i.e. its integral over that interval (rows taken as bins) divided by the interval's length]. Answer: 6.7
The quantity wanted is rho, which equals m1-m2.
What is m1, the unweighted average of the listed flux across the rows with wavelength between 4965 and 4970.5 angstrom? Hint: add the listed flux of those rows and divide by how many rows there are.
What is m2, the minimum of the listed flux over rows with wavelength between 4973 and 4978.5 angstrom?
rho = 1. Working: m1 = 25.5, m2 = 24.4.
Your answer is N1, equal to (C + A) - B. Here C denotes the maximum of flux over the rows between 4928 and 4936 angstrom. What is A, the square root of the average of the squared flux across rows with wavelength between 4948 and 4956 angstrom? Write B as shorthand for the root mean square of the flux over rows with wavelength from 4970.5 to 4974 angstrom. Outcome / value 33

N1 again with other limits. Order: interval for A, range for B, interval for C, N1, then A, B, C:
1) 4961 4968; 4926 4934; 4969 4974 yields 28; 25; 28.7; 31.4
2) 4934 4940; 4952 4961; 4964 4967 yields 25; 26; 31.0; 30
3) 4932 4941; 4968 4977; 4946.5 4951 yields 29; 25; 29.7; 33.3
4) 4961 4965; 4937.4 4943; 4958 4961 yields 34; 26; 26.8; 34.2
